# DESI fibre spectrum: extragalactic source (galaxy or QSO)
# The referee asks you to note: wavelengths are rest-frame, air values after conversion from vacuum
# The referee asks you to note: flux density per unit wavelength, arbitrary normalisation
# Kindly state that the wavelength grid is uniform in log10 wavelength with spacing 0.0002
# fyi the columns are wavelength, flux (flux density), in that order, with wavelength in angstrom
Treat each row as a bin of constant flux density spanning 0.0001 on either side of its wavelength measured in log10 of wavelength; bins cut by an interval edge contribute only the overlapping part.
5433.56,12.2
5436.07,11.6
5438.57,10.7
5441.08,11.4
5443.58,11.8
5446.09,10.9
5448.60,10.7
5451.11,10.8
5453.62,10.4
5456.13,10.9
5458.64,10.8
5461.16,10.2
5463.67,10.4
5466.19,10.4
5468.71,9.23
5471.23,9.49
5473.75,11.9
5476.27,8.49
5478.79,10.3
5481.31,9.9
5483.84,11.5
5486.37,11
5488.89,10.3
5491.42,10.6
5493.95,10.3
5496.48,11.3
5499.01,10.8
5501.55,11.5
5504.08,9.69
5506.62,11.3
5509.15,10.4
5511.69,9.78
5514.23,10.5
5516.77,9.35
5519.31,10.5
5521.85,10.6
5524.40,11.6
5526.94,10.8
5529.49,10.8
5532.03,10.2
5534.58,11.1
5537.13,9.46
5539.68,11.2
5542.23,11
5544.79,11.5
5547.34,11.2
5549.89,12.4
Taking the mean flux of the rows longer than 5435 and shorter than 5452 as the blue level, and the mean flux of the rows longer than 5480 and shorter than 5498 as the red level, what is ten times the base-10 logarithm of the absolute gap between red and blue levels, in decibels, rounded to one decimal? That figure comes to -3.7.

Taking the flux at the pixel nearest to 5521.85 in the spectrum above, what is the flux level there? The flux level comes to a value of 10.6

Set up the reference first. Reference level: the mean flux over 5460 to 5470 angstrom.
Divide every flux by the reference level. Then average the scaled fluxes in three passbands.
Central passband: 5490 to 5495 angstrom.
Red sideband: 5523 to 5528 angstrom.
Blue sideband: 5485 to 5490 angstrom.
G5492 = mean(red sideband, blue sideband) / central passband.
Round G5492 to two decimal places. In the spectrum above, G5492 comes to 1.05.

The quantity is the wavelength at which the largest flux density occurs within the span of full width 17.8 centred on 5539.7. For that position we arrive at 5544.79 angstrom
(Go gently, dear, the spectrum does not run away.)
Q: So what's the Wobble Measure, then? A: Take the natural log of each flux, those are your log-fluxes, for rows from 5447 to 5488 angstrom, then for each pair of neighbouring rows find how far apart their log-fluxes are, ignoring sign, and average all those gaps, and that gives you 0.09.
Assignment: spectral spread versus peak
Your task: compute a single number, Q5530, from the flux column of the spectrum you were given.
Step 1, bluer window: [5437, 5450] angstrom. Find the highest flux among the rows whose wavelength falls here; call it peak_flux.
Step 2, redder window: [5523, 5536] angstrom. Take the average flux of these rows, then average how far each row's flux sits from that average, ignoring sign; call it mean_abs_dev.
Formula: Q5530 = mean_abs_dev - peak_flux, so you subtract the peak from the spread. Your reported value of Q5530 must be -11.4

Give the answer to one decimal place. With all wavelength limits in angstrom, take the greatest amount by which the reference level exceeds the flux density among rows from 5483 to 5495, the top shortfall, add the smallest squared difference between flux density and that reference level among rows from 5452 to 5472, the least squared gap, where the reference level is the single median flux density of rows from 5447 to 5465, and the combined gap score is 0.4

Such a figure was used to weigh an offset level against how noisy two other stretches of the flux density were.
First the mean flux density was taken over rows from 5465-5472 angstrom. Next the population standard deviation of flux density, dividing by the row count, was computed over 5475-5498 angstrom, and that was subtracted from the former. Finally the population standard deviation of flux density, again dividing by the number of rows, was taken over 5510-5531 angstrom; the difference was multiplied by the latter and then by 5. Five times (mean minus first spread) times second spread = 28.2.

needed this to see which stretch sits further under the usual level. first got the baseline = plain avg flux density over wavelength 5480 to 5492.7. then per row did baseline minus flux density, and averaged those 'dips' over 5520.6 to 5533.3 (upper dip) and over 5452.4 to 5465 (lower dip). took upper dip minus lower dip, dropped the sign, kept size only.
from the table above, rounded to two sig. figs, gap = 0.26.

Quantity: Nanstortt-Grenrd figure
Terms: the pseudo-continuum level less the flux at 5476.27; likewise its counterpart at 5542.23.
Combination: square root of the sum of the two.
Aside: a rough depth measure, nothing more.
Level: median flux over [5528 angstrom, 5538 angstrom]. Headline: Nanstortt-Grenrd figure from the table 1.23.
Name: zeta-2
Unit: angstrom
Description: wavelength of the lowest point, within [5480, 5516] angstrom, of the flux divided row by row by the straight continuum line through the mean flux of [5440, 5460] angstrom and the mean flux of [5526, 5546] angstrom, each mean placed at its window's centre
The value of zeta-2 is 5504.08 angstrom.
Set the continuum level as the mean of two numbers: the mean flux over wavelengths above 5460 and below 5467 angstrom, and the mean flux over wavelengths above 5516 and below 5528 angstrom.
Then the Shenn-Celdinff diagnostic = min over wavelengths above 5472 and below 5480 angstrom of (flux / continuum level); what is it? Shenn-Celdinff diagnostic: 0.81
